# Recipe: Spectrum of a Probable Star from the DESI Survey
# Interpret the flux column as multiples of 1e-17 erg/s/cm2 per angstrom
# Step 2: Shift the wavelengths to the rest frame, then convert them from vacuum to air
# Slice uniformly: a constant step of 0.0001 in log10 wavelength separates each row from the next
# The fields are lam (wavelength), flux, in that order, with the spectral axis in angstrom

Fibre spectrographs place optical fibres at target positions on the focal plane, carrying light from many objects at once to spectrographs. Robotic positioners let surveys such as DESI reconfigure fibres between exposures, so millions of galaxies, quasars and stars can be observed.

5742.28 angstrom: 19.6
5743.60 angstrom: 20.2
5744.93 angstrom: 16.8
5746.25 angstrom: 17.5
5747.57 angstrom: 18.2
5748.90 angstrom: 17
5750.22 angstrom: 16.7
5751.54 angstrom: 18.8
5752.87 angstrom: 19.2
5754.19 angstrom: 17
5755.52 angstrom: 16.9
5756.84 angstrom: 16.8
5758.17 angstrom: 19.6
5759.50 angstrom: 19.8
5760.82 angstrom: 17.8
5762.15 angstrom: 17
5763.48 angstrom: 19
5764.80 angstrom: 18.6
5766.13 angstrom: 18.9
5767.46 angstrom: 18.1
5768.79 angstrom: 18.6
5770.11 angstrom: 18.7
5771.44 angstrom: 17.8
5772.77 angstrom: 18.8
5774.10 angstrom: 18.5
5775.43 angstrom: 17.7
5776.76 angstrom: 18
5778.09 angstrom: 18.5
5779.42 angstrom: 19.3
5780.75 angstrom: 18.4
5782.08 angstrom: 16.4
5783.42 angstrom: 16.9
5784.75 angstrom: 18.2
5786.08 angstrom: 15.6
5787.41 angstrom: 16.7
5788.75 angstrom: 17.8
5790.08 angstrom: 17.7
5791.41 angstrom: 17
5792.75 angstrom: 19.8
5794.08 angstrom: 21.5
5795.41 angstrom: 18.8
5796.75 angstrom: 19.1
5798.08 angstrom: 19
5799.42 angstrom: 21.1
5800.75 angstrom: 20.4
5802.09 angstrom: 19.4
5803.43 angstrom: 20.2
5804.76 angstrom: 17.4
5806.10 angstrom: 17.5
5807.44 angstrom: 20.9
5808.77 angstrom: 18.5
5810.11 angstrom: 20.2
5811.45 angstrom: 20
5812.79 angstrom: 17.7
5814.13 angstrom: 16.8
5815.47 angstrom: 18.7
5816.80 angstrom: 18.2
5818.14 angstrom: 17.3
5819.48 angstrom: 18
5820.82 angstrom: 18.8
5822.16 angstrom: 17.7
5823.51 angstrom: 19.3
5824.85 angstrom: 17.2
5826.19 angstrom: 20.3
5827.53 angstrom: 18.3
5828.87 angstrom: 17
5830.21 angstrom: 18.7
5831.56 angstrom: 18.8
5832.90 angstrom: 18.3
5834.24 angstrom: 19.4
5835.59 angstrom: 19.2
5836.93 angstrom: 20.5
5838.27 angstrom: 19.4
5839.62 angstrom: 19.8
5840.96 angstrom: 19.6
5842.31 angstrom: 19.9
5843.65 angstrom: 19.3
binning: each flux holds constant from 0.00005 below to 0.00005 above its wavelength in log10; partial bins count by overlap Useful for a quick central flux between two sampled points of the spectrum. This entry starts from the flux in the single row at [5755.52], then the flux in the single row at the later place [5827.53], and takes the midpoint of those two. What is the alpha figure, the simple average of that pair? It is 17.6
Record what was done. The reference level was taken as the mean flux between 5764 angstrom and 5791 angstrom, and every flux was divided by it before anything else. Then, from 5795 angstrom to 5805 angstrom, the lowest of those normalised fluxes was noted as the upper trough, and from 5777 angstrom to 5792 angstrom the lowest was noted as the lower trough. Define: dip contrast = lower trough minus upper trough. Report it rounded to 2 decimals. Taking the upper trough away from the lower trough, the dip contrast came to -0.10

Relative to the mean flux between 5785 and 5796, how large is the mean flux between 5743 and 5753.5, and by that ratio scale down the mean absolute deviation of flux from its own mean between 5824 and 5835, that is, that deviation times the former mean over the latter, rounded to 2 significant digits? 0.80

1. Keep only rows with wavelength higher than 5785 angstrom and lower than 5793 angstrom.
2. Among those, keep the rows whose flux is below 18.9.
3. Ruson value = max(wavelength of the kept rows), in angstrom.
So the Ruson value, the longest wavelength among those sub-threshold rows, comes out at 5791.41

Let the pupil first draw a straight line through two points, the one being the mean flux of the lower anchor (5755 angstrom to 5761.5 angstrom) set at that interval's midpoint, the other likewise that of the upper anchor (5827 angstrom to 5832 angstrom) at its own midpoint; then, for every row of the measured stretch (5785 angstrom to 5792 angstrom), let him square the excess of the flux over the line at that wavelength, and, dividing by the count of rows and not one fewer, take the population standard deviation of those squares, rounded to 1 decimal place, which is 2.4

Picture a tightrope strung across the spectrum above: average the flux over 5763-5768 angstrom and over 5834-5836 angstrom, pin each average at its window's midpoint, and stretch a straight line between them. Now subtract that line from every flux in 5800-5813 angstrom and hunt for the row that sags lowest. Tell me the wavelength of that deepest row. 5804.76 angstrom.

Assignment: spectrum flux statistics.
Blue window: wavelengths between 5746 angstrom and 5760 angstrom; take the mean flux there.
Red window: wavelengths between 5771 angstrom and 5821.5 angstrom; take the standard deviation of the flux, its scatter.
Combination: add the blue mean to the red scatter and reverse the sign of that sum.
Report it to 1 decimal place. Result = -19.3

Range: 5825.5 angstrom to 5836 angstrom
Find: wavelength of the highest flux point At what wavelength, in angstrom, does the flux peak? 5826.19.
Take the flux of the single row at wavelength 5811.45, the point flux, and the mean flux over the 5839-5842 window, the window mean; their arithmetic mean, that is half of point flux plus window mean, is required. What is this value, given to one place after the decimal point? 19.9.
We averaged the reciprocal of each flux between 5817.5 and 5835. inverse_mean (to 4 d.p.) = 0.0545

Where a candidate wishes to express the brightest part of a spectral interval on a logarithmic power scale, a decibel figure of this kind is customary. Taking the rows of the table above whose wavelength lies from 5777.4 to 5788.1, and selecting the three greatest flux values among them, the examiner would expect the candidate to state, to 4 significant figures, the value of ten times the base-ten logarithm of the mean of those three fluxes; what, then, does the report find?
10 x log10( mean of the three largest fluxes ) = 12.73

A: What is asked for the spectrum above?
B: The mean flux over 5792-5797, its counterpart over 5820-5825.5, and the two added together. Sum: 38.0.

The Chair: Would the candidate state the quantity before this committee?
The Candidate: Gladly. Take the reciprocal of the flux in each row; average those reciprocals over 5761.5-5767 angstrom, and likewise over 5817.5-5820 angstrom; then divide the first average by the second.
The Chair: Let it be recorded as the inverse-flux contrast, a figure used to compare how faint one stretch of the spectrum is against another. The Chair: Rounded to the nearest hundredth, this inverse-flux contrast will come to 0.96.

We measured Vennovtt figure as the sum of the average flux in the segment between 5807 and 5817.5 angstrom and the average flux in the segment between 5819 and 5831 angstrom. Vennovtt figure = 37.2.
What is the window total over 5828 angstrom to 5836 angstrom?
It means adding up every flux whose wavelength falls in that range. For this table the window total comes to 111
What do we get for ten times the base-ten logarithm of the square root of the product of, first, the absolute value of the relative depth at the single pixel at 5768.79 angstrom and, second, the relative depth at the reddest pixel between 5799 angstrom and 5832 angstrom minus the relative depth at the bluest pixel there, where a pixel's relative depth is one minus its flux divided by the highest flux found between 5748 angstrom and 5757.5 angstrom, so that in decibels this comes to -12.1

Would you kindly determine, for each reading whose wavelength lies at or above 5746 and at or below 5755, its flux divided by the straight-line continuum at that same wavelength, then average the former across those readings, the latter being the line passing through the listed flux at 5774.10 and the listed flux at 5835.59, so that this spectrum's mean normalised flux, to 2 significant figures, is 0.97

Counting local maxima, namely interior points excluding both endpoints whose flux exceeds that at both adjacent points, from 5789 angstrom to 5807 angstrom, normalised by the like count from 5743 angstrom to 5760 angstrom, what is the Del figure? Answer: 2.00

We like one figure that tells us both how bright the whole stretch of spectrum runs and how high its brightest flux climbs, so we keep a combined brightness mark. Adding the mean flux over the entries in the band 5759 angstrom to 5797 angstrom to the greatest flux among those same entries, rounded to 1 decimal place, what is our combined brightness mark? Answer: 39.7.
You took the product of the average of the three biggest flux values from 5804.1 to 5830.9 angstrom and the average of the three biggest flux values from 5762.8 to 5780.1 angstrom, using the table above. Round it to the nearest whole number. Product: 390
